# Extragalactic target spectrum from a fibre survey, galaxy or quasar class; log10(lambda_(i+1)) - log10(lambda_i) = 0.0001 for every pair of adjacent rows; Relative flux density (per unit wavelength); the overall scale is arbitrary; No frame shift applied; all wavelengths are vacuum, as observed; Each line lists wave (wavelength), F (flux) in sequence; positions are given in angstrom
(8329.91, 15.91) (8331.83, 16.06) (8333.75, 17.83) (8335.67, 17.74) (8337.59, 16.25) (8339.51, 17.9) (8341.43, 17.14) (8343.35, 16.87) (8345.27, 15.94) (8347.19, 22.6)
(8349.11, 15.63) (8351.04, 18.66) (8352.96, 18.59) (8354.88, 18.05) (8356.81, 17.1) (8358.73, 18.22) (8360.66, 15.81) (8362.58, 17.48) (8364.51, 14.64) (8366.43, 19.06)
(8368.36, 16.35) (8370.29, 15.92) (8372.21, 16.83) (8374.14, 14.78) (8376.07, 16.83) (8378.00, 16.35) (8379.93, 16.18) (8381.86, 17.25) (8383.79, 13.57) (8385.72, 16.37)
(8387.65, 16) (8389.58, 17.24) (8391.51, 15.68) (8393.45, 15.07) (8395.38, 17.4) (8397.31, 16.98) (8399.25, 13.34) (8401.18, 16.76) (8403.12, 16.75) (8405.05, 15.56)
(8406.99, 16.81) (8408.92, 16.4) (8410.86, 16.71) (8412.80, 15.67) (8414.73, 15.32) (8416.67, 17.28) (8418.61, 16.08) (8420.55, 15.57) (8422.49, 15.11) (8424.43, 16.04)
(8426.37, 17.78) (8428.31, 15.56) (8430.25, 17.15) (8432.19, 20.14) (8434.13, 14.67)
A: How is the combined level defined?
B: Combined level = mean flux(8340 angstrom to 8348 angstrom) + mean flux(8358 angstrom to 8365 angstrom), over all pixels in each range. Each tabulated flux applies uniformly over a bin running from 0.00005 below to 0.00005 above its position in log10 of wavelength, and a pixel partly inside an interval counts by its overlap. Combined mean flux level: 34.7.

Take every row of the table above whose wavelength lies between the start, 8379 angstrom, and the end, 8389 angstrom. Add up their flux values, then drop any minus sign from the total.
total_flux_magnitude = 79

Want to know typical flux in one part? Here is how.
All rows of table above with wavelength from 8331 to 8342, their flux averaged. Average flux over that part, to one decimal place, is 17.2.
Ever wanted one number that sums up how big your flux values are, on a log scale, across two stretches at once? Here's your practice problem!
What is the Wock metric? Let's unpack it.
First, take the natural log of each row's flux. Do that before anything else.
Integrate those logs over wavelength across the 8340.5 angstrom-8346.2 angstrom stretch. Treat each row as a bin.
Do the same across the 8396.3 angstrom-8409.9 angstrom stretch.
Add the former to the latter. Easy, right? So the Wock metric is 53.8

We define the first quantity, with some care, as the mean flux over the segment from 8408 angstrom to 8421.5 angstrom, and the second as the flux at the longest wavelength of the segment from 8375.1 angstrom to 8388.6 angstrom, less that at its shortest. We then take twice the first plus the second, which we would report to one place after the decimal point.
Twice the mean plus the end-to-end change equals 31.5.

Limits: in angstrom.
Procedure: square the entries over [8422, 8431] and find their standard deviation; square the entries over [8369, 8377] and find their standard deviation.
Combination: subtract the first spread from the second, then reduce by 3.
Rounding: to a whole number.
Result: -9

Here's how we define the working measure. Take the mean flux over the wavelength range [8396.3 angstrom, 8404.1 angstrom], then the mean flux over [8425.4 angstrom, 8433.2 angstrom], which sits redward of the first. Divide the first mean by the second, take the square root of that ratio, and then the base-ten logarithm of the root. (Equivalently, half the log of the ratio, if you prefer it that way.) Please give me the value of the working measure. -0.022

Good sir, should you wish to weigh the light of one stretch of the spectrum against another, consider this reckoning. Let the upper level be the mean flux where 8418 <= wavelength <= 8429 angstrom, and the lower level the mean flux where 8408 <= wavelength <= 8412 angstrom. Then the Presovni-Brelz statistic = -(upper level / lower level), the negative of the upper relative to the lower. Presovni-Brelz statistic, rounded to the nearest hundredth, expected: -0.97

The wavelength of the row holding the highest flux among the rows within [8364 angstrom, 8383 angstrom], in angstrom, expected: 8366.43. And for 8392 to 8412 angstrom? 8395.38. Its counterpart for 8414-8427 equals 8426.37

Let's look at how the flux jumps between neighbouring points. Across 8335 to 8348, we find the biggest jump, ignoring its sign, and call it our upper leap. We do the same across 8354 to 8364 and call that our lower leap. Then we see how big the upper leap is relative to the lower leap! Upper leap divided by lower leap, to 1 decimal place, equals 2.8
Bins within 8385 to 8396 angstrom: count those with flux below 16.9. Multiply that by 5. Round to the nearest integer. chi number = 20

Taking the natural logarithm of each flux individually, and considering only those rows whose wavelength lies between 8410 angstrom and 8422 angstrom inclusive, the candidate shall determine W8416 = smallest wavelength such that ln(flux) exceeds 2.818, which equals 8416.67 angstrom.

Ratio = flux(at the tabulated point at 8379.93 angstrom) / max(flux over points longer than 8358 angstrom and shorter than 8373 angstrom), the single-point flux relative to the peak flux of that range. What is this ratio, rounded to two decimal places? 0.85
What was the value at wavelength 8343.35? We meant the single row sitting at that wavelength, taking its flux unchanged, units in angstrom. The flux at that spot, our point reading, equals 16.87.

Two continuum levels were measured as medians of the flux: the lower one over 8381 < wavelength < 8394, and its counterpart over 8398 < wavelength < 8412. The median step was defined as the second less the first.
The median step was 0.7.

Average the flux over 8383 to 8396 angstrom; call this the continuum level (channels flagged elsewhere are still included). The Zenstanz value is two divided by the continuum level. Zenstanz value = 0.126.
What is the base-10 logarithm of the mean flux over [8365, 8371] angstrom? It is 1.23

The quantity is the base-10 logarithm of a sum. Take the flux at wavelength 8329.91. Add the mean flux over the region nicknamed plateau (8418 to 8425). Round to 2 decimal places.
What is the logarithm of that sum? 1.50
